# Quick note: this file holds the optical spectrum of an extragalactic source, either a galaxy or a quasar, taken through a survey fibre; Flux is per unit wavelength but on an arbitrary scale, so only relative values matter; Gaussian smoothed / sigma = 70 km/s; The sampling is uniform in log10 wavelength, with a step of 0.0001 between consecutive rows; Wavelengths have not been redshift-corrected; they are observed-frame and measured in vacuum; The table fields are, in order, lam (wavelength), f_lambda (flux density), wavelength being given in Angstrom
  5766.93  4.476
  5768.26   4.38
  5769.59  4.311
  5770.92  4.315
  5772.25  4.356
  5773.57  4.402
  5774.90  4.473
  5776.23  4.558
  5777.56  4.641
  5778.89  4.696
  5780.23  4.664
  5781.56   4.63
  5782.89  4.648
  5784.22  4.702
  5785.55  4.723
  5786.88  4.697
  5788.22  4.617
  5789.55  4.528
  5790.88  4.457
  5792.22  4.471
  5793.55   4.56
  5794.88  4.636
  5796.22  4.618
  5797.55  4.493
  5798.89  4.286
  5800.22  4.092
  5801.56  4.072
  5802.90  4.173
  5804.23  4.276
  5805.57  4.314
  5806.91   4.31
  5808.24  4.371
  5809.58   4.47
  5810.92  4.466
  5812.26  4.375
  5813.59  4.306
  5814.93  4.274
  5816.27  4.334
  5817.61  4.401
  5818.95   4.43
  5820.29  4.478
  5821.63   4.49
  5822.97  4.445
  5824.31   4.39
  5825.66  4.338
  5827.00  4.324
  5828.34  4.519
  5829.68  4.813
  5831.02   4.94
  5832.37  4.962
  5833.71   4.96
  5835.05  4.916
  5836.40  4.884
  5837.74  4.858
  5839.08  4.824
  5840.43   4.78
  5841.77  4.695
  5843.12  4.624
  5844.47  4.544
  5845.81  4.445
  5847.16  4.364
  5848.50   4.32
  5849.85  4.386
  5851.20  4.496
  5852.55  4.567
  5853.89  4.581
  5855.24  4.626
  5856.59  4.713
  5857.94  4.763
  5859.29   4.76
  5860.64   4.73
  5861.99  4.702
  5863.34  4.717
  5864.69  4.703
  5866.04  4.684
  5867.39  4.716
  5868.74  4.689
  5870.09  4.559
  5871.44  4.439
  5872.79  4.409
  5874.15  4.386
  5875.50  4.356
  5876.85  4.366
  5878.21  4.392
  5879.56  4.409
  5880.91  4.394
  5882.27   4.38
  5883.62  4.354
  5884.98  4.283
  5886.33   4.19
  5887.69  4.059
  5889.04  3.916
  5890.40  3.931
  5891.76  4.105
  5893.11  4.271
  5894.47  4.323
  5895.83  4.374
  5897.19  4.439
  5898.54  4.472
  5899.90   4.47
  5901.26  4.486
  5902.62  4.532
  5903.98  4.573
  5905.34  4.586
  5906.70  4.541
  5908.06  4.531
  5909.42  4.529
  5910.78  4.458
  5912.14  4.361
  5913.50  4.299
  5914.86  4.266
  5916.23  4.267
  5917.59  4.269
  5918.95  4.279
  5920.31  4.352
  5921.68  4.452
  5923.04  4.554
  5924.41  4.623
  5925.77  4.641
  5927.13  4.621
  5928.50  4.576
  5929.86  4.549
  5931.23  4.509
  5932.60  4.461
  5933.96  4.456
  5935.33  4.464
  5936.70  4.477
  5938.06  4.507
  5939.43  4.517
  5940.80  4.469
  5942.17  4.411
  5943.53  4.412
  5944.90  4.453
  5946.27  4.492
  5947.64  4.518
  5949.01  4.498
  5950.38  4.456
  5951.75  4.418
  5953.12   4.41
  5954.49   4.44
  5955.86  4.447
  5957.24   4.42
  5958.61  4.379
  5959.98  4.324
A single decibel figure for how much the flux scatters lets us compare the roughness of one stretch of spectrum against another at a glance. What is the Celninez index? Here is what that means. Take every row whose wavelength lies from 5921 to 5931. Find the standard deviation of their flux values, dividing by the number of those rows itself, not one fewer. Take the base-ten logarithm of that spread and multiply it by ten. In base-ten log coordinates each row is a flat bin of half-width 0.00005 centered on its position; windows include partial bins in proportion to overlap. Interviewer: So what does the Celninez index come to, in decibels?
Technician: -12.2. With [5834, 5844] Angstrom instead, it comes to -10.1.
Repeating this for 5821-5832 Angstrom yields -6.8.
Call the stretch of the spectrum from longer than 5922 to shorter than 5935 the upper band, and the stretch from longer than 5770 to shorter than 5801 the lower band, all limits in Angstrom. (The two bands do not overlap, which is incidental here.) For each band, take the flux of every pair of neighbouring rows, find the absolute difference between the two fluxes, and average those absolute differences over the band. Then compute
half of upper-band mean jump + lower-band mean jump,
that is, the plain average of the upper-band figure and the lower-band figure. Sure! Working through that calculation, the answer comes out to 0.052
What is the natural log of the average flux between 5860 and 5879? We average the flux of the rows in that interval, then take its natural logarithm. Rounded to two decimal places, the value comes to 1.52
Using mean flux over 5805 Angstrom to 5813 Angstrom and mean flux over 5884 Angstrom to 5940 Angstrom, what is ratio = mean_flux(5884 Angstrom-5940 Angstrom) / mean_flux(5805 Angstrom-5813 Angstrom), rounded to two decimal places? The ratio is 1.00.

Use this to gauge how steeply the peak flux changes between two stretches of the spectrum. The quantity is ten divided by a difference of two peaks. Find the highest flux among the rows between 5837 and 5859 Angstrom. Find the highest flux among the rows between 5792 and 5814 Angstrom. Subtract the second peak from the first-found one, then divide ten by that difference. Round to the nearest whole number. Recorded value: 45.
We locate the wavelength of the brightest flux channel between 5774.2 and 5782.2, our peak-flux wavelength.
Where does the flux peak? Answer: 5778.89 Angstrom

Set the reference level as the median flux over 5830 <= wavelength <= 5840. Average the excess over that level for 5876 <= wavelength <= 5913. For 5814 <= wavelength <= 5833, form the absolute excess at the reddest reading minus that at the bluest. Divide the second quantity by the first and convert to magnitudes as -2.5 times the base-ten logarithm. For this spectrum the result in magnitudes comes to -0.1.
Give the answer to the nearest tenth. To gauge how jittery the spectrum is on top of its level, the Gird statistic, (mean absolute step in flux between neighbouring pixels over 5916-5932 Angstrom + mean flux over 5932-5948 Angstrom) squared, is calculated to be 20.4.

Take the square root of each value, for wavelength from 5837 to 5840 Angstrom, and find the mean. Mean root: 2.20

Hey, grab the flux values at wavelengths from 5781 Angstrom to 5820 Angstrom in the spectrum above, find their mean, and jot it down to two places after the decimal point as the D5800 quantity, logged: 4.44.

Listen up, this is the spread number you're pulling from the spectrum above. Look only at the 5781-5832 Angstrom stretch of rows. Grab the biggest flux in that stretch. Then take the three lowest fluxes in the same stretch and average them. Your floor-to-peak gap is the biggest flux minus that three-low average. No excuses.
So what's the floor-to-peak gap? 0.83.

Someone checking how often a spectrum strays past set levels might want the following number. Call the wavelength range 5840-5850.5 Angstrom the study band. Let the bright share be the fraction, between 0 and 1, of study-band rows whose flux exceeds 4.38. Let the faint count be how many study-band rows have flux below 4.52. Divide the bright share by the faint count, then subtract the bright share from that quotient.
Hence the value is -0.56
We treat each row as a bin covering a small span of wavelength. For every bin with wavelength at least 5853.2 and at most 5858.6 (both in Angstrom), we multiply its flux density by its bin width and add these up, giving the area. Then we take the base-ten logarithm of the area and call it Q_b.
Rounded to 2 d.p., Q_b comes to 1.40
